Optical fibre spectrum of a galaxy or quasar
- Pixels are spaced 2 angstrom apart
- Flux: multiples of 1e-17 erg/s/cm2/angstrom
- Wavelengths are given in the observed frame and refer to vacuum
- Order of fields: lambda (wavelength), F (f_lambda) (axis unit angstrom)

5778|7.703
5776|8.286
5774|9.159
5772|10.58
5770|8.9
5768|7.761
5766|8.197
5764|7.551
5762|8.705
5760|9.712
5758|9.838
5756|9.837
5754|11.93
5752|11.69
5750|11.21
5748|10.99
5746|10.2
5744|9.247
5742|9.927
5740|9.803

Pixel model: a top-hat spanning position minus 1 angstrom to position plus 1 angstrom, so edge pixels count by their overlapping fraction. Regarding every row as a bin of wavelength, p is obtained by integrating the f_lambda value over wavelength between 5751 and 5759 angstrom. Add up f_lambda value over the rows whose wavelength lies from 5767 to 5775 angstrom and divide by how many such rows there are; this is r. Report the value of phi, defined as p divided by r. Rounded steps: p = 87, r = 9.1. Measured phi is 9.5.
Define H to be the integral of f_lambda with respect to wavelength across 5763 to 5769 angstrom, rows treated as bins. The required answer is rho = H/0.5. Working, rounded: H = 47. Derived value 94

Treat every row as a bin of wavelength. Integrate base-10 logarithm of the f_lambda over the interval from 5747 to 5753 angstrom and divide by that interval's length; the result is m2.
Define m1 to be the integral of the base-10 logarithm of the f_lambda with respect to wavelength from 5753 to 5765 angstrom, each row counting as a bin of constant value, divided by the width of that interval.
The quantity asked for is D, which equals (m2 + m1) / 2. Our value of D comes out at 1.02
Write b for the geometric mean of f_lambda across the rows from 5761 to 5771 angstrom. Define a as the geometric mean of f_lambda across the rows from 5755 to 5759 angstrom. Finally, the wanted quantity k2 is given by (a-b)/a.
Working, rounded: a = 9.8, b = 8.2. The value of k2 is 0.17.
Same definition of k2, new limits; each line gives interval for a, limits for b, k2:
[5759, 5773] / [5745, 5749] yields -0.21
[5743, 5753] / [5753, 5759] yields 0.01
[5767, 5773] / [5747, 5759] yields -0.21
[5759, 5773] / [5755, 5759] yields -0.13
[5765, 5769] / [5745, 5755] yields -0.40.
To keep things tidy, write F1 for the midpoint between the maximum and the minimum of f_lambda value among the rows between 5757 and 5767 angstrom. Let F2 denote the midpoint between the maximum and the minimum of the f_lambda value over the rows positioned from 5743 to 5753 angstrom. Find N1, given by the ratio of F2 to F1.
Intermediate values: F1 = 8.7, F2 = 10.5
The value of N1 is 1.20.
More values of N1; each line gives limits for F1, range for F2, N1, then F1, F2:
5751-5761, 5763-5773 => 0.84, 10.8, 9.1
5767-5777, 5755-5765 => 0.95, 9.2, 8.7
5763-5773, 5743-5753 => 1.15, 9.1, 10.5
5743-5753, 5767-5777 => 0.88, 10.5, 9.2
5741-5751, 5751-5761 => 1.06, 10.2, 10.8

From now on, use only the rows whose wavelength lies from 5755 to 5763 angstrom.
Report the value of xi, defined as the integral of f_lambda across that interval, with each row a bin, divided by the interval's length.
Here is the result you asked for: 9.5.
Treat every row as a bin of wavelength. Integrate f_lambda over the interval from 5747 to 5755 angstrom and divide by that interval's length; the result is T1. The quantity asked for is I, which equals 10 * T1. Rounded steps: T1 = 11.5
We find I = 115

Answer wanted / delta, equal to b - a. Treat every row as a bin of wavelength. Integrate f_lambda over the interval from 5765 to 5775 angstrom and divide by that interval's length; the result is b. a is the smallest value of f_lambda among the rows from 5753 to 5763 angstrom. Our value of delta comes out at 0.2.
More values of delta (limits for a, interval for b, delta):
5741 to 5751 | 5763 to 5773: -0.6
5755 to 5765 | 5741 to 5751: 2.8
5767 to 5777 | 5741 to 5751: 2.6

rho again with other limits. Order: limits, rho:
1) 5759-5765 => 104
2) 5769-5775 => 115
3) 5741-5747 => 117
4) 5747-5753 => 136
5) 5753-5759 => 126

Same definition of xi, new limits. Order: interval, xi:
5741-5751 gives 10.3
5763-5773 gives 8.6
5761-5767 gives 8.2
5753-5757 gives 10.9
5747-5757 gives 11.1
